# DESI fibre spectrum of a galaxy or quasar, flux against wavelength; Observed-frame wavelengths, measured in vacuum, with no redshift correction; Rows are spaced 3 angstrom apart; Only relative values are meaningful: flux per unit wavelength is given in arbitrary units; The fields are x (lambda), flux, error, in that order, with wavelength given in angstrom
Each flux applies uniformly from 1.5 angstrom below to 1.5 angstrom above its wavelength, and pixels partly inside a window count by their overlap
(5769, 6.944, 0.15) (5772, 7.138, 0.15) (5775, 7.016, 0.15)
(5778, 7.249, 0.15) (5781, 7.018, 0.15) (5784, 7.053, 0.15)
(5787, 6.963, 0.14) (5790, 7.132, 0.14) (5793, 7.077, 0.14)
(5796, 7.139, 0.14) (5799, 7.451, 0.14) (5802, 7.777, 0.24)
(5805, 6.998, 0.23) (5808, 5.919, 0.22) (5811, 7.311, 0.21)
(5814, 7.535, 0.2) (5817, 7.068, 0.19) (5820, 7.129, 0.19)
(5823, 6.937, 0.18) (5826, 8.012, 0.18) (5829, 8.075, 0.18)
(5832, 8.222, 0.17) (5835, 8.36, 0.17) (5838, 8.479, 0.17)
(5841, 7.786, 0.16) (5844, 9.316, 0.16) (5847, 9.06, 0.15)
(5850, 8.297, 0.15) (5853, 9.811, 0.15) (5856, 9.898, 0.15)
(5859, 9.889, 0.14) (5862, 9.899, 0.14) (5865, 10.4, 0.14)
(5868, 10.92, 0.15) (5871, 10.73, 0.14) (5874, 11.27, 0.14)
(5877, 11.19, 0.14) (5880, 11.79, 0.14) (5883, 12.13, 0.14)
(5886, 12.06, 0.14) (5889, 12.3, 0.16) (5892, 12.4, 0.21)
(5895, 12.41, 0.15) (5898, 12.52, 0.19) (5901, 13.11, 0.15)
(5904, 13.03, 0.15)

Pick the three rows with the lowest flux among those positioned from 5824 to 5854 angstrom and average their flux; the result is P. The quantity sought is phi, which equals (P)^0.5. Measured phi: 2.8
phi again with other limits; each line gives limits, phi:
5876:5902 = 3.4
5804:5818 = 2.6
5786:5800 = 2.7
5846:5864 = 3.0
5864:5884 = 3.3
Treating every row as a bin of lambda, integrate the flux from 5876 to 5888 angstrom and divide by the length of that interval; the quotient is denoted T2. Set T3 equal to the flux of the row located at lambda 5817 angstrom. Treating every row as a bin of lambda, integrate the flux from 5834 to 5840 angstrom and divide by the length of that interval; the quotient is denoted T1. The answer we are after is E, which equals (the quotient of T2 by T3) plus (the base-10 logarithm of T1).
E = 2.6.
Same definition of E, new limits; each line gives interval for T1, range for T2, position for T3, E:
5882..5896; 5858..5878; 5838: 2.3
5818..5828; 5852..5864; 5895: 1.7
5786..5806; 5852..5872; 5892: 1.7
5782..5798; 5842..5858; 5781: 2.2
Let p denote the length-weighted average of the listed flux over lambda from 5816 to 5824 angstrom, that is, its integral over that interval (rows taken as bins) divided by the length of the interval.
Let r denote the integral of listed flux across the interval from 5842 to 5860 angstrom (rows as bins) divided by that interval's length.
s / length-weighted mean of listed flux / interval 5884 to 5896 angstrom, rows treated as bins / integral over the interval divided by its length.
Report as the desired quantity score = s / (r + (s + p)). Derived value 0.43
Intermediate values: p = 7.0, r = 9.3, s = 12.3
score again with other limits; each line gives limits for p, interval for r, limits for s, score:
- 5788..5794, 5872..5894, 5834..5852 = 0.31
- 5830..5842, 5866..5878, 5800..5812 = 0.27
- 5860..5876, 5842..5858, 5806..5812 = 0.25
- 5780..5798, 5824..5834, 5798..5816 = 0.32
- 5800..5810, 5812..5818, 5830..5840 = 0.37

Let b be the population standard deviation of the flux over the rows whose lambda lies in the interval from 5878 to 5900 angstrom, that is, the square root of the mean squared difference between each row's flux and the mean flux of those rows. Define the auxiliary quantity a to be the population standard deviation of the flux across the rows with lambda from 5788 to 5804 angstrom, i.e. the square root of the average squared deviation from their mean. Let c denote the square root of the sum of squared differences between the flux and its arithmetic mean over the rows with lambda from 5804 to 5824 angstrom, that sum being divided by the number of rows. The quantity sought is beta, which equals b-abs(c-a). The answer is 0.025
